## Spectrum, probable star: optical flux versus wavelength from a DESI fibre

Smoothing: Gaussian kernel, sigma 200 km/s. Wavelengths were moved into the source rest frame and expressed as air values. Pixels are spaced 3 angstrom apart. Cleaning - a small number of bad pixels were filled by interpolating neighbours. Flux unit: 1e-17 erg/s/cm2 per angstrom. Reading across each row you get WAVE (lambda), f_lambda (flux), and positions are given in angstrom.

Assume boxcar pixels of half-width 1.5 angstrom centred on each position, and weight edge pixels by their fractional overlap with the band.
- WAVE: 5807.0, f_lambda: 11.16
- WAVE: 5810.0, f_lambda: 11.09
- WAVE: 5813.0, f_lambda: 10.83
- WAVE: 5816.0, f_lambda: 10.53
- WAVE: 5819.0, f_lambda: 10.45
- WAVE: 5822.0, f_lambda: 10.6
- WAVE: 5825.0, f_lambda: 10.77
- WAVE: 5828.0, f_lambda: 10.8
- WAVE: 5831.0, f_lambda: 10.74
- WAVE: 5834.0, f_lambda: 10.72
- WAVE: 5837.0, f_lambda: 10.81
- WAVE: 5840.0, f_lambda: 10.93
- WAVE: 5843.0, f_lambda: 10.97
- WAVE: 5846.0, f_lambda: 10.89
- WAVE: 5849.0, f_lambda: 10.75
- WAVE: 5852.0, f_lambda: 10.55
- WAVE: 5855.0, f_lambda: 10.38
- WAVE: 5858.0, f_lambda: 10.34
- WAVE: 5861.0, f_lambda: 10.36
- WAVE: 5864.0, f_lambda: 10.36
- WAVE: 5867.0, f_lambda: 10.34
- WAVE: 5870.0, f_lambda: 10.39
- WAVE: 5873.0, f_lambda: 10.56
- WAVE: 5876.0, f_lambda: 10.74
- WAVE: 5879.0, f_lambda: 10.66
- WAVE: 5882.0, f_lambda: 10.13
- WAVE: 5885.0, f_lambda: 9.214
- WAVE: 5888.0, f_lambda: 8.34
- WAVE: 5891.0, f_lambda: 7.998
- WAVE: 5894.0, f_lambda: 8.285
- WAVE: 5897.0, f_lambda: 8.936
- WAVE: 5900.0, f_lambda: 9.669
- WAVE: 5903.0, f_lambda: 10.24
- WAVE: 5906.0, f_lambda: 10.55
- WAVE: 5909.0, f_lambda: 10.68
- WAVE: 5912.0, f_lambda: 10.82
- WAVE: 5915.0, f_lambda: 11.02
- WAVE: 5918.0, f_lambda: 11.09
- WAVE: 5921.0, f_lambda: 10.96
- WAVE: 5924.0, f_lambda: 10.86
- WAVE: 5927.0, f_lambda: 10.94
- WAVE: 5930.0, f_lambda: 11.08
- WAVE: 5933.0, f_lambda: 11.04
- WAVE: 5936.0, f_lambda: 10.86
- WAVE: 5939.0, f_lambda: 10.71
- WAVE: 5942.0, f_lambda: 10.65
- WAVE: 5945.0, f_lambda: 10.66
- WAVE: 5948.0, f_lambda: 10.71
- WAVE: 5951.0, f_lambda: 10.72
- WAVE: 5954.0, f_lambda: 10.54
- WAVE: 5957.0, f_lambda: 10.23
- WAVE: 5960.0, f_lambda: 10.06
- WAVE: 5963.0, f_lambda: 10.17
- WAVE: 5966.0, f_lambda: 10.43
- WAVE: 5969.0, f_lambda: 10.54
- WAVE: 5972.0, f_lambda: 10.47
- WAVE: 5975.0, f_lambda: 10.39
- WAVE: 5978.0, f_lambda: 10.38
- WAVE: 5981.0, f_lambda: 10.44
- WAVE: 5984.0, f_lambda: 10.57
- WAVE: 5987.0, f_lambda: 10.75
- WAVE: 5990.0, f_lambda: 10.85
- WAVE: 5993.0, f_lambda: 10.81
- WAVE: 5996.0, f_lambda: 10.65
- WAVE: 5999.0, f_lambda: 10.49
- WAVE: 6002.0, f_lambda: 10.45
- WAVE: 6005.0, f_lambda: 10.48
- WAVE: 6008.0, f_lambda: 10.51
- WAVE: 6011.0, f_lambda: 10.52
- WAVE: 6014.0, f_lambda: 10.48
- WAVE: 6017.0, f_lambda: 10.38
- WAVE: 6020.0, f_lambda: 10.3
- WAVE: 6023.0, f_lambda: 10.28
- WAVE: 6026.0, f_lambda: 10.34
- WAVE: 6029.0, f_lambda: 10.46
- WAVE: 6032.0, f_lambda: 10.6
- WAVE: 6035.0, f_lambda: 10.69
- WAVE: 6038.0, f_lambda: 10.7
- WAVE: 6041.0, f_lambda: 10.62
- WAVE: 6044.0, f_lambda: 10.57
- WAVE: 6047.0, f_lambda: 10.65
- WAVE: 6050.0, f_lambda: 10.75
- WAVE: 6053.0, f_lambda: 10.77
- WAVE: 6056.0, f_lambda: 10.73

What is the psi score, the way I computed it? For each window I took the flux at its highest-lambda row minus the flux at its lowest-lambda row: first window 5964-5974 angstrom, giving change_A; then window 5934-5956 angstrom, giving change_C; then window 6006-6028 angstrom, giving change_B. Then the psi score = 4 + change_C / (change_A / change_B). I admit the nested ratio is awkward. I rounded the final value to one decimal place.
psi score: 5.4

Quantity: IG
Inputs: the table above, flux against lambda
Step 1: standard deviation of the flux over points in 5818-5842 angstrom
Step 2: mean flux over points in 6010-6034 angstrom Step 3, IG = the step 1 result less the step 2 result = -10.3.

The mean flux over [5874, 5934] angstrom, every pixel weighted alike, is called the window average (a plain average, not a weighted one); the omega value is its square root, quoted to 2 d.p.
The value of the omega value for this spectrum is 3.19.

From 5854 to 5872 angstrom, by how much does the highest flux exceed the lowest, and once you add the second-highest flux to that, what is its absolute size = 10.4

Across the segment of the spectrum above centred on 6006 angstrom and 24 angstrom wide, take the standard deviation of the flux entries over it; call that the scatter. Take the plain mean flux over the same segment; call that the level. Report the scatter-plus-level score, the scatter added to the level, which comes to 10.6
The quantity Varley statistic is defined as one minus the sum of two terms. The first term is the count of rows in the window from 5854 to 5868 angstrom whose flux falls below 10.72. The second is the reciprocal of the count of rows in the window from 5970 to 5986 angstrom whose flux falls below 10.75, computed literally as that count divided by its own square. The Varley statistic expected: -4.2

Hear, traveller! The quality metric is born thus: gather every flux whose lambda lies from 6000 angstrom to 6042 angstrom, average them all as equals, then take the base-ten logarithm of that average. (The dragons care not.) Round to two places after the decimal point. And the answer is 1.02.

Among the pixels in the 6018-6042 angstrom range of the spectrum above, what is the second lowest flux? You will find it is 10.3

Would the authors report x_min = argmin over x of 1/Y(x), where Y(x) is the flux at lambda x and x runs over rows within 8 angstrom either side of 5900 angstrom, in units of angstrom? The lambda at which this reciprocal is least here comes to 5906.0 angstrom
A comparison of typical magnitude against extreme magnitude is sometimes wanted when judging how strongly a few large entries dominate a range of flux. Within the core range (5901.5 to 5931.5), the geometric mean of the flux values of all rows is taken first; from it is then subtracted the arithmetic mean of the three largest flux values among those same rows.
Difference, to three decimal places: -0.242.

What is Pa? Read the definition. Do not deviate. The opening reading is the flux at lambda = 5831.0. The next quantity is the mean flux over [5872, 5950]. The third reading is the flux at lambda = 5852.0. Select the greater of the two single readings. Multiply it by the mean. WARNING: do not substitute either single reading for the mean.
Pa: 110.5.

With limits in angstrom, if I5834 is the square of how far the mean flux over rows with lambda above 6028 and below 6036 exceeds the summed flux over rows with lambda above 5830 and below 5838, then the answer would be 470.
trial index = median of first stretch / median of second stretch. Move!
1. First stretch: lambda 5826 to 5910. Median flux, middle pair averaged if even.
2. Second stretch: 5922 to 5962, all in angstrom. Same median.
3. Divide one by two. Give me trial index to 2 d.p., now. 0.98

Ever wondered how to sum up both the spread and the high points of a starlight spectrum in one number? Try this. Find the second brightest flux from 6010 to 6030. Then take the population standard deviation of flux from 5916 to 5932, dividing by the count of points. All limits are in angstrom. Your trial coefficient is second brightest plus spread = 10.6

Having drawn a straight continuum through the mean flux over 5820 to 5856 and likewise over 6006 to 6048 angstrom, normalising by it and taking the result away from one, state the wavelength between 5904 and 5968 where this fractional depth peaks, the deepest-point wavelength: 5960.0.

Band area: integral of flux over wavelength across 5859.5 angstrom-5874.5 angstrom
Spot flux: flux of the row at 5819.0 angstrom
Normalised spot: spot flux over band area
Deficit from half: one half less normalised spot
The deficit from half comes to 0.433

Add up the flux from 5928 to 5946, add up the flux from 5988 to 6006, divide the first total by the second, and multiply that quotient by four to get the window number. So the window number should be 4.1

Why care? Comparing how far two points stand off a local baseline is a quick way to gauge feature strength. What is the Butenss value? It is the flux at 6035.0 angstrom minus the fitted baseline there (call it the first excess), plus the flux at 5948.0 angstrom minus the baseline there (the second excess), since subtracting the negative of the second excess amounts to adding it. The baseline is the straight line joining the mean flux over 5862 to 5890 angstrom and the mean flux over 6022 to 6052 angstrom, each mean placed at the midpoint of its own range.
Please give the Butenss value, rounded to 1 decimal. 0.5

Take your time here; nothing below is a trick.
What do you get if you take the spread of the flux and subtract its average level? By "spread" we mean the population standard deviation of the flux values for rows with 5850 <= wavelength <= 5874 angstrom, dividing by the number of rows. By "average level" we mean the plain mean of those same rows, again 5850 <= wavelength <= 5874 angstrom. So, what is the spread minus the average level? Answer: -10.3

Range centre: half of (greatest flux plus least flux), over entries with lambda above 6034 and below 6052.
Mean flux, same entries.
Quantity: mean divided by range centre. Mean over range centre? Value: 1.00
